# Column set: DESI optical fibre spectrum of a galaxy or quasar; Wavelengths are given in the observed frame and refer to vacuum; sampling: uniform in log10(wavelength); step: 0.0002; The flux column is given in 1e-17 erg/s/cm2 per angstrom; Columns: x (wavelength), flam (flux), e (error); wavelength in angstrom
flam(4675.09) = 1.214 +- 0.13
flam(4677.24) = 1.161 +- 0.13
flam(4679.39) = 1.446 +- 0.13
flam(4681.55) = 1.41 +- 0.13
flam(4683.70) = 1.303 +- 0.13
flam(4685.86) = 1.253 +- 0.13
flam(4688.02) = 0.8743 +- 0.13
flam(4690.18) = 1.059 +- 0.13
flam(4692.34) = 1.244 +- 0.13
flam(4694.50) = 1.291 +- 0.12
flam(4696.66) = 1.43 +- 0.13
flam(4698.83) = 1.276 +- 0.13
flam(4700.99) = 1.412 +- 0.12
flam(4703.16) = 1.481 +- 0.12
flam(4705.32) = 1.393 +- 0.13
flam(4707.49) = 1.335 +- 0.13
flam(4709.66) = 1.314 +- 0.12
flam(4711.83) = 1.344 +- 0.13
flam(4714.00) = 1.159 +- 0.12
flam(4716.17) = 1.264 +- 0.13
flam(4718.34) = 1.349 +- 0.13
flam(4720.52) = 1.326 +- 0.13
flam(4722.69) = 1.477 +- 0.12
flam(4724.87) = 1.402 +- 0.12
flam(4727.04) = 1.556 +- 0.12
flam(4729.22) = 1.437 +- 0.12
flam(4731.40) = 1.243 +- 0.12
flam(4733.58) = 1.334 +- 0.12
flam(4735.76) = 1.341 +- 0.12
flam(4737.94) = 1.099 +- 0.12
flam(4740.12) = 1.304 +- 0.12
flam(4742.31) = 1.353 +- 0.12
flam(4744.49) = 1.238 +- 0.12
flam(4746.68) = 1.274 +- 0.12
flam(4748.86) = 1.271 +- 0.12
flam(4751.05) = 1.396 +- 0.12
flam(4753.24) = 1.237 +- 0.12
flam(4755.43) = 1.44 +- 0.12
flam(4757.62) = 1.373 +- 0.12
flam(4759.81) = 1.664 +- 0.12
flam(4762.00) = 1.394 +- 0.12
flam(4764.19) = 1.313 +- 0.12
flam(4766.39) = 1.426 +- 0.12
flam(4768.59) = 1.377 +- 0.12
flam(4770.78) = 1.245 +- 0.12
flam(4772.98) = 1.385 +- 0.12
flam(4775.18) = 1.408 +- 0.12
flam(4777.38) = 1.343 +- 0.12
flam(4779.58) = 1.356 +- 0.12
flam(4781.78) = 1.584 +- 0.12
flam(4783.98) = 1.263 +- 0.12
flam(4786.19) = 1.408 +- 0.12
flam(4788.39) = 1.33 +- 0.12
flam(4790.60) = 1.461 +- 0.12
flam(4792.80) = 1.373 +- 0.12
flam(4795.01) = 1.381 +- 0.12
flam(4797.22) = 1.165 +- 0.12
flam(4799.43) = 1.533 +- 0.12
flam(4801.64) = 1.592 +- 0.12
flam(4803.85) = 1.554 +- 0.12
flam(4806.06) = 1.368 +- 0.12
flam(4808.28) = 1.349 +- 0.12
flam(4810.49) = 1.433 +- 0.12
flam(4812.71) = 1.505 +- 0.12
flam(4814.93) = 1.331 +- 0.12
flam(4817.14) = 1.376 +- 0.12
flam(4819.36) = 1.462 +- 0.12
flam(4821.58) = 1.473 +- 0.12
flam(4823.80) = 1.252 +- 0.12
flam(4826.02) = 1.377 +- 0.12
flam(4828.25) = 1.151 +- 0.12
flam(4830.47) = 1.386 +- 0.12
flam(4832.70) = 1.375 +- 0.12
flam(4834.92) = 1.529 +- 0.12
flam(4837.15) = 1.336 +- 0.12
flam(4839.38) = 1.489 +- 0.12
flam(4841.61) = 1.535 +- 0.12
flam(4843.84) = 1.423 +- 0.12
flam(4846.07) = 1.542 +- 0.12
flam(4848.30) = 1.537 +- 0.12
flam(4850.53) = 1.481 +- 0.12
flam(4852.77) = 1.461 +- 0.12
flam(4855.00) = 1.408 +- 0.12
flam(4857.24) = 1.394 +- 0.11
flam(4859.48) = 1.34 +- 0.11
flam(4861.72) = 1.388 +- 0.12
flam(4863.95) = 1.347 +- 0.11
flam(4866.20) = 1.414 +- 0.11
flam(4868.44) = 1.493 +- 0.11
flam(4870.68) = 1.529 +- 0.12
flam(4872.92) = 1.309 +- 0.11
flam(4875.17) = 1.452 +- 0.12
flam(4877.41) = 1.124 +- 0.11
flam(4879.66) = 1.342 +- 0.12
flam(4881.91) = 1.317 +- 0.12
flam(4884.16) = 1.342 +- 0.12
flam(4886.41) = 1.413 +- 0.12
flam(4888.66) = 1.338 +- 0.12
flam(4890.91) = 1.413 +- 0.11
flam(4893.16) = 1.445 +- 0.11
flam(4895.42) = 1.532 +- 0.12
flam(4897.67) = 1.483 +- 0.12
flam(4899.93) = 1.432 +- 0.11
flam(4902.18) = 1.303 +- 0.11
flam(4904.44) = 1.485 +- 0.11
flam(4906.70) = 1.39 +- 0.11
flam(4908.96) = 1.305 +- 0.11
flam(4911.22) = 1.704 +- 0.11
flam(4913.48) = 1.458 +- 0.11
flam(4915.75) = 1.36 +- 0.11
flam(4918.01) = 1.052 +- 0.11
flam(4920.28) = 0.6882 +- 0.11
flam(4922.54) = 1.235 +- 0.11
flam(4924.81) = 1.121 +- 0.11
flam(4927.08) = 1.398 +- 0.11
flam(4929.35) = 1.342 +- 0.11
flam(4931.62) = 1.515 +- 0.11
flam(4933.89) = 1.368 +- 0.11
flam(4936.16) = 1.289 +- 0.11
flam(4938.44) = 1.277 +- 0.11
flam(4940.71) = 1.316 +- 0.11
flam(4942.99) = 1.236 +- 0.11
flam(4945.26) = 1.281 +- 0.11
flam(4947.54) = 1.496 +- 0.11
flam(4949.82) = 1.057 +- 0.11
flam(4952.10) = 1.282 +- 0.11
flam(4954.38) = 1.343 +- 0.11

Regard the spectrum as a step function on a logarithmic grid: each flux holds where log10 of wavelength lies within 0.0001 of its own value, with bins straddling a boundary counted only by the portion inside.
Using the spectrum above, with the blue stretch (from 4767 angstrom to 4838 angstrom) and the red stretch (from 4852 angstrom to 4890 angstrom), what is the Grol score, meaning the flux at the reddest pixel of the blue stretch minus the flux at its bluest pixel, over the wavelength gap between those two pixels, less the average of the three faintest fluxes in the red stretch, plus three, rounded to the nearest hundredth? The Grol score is 1.75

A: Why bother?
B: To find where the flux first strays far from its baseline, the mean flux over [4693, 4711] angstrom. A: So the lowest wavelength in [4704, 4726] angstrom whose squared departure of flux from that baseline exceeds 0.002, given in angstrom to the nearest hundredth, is 4709.66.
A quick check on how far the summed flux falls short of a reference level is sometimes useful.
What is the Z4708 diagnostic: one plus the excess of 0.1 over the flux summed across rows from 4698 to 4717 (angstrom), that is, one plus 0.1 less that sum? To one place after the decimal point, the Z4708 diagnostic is -10.9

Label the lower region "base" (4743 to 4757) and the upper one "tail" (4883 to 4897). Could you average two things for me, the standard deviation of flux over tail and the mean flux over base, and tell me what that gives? 0.69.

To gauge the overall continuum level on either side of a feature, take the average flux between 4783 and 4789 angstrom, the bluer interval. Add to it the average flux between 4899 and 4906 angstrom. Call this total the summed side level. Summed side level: 2.74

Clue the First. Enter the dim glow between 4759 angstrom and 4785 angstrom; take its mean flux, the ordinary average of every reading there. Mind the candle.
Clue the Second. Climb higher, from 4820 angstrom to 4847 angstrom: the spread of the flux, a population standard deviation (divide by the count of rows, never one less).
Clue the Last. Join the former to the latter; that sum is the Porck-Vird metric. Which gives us 1.51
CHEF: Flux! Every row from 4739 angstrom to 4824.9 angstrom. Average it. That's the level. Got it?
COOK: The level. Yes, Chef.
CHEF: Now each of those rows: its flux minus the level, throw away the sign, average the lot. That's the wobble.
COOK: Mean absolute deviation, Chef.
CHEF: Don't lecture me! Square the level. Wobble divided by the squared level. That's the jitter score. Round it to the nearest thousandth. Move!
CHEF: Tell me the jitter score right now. 0.042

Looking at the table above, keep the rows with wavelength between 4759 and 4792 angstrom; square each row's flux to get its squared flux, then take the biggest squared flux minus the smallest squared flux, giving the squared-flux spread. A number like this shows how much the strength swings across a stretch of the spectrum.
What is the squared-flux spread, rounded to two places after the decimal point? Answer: 1.22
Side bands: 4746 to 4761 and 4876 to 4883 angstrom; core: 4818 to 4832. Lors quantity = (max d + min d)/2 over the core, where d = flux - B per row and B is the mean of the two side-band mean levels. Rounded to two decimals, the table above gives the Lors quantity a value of -0.01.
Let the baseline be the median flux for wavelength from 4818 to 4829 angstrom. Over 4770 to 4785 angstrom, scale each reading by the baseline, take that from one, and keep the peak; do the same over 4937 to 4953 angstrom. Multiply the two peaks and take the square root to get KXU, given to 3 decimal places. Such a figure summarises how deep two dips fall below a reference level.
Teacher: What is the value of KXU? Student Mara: 0.149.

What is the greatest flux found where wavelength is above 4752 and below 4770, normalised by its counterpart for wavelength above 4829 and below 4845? 1.08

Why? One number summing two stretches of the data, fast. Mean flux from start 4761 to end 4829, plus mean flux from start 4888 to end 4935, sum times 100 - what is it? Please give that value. 274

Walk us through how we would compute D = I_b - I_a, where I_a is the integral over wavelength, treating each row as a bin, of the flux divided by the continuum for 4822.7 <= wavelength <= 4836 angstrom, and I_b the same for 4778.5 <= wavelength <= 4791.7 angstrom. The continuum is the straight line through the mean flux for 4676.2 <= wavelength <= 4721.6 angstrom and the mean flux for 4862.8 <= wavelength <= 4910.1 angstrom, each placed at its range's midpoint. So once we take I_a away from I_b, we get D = 0.7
